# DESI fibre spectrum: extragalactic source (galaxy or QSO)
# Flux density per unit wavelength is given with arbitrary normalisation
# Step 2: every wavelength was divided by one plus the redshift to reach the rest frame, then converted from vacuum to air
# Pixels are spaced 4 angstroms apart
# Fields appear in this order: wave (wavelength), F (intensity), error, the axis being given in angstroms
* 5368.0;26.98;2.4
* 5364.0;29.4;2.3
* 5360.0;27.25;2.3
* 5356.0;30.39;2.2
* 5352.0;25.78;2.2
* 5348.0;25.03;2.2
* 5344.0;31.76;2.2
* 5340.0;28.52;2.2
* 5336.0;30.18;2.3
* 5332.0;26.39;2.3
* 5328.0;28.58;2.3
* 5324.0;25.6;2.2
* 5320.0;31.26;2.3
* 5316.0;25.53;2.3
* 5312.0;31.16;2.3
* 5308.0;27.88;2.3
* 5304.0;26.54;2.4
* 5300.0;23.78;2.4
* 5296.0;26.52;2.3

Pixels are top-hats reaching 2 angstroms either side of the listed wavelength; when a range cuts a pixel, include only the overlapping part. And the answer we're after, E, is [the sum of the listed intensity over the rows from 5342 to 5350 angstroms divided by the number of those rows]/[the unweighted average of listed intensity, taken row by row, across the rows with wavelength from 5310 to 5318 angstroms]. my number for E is 1.00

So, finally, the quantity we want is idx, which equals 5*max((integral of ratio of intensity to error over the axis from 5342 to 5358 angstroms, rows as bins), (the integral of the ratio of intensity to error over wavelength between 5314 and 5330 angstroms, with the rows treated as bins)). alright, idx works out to 1027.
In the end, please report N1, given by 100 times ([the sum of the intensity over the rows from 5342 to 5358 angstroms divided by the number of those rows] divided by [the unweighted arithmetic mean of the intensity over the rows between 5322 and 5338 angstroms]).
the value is 102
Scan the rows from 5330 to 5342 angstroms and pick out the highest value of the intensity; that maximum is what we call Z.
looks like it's 30.18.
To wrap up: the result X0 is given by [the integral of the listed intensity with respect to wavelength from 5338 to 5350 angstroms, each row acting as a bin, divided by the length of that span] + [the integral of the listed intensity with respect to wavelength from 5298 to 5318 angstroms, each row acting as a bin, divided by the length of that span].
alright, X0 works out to 55.4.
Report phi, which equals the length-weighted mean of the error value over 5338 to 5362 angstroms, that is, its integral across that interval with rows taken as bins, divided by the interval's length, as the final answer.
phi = 2.22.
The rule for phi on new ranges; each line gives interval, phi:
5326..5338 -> 2.30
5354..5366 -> 2.27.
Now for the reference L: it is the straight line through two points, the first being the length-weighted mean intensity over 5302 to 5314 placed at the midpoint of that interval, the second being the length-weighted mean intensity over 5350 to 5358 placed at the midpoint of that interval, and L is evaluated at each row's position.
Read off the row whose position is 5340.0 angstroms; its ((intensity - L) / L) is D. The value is 0.01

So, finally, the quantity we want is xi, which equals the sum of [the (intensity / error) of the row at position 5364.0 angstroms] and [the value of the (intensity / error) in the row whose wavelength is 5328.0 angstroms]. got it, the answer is 25.2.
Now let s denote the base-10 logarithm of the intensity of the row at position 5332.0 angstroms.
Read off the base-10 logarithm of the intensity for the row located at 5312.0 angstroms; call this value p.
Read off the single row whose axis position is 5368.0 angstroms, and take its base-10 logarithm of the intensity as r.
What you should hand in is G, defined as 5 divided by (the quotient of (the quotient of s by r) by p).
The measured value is 7.52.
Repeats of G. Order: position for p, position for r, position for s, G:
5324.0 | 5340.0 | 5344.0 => 6.82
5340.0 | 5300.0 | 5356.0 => 6.75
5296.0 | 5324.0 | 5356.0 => 6.76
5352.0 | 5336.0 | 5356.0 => 7.04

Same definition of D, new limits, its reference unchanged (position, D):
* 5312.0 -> 0.09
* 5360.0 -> -0.03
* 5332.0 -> -0.07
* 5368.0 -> -0.03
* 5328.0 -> 0.01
